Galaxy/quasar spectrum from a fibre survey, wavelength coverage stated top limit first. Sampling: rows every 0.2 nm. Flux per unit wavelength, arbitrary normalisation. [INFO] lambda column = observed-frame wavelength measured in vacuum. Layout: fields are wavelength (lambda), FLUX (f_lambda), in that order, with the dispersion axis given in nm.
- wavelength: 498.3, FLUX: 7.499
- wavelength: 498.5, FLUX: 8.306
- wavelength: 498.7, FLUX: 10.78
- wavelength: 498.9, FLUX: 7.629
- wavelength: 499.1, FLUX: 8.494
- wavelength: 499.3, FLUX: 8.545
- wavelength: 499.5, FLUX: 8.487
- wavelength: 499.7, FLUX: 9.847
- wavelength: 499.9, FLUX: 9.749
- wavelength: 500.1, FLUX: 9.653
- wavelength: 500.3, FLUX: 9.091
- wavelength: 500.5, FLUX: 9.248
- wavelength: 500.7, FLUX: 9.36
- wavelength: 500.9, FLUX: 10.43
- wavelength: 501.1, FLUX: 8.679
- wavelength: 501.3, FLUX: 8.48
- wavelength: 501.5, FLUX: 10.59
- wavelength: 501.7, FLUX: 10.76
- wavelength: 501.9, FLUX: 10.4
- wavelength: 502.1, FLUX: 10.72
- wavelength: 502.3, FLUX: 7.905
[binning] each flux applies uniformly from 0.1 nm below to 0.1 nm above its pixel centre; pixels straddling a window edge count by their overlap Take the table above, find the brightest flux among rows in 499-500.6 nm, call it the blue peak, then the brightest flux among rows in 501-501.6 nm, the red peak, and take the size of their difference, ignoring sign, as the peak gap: 0.7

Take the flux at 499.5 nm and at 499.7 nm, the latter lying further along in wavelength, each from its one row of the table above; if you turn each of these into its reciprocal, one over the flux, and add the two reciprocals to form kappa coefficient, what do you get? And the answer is 0.219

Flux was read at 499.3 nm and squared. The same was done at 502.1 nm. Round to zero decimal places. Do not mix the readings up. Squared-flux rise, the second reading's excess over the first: 42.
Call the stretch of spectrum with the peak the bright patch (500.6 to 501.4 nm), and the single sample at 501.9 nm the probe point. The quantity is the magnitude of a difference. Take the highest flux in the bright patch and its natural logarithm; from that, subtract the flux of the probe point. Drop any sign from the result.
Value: 8.1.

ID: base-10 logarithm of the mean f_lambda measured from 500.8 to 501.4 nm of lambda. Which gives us 0.96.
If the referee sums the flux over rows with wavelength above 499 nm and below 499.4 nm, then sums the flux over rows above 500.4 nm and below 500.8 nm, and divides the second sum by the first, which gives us 1.09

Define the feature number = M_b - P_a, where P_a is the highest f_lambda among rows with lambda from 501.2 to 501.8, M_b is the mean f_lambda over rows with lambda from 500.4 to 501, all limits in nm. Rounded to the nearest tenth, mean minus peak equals -1.1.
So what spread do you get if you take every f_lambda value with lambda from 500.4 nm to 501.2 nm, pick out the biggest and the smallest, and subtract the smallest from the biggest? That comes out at 1.8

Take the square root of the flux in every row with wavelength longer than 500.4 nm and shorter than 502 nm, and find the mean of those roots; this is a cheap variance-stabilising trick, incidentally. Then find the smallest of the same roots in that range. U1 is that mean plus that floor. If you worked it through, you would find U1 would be 6.03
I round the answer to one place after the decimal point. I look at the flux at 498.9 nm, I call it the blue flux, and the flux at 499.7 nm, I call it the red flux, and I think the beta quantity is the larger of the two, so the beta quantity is 9.8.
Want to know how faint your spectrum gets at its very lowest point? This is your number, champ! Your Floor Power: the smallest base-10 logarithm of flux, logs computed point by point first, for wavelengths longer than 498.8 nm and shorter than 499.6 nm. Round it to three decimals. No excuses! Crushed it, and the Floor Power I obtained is 0.882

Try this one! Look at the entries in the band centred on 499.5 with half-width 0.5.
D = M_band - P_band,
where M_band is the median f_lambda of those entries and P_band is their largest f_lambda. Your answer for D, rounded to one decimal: -1.3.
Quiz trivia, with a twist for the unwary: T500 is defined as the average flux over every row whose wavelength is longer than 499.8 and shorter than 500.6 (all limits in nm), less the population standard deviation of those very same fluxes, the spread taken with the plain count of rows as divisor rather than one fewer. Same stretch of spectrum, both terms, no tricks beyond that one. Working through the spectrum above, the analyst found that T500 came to 9.2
